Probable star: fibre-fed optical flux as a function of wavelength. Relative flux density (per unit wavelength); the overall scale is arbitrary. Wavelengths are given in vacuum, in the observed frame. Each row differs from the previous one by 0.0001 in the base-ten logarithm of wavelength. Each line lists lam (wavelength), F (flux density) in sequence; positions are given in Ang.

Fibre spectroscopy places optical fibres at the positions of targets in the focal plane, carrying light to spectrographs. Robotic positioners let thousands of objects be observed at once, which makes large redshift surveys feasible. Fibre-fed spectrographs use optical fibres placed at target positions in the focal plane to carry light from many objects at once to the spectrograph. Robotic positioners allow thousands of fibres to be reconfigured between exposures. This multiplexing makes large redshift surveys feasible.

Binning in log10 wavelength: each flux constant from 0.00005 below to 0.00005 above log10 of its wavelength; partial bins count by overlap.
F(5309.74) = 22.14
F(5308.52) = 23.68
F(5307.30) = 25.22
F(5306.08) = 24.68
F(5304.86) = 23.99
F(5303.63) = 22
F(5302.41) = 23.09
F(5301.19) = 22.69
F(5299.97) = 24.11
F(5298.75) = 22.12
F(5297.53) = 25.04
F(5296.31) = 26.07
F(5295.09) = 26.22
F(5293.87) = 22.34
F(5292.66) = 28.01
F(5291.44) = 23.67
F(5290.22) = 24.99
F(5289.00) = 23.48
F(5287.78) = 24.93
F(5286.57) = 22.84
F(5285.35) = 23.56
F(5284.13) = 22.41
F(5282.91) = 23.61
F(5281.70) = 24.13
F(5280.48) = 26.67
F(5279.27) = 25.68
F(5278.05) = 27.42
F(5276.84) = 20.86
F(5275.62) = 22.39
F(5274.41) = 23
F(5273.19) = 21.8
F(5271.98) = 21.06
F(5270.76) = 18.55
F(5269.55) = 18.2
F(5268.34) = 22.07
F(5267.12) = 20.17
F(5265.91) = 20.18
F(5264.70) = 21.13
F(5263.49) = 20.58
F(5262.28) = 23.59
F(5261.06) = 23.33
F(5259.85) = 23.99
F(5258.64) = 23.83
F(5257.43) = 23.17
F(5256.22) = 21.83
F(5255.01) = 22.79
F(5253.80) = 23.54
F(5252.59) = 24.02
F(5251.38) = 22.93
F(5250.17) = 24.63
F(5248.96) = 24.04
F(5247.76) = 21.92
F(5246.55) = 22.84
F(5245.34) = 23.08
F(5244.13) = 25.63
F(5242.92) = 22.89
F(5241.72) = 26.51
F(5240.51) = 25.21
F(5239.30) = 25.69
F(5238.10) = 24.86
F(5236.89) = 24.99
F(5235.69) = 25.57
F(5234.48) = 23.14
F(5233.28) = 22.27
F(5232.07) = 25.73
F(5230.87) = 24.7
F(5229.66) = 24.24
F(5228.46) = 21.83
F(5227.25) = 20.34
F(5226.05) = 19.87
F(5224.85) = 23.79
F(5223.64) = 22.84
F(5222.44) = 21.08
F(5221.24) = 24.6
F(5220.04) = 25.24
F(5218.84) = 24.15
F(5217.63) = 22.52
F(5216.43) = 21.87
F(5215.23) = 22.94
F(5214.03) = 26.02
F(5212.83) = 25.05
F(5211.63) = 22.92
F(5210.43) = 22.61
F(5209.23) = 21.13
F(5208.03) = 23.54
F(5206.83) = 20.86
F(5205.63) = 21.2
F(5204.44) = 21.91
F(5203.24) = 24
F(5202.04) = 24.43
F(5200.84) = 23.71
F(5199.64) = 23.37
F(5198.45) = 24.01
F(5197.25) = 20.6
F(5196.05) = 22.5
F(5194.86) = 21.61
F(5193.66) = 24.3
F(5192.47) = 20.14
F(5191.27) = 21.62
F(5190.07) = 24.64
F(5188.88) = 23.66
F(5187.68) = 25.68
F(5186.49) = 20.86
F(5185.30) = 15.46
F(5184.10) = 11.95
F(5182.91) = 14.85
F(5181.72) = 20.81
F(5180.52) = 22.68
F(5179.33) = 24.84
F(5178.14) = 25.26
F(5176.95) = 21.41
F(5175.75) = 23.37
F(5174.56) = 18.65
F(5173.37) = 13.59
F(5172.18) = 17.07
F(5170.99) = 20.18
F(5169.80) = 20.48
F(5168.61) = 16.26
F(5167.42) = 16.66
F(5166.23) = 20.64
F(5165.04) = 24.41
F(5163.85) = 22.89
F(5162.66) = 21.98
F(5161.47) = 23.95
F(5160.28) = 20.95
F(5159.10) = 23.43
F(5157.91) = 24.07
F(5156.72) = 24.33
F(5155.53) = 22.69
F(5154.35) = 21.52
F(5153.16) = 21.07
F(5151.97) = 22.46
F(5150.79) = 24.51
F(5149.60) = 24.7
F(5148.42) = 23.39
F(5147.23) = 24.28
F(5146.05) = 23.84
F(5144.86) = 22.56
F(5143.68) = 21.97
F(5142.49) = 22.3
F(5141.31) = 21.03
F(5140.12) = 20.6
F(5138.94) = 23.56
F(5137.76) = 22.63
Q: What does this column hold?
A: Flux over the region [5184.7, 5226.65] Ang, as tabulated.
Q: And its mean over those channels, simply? 22.7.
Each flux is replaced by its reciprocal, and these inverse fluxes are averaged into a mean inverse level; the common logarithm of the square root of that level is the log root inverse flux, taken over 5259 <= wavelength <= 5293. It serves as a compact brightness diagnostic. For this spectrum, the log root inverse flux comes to -0.678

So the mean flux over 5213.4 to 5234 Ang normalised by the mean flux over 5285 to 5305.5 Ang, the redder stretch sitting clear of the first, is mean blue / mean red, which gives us 0.96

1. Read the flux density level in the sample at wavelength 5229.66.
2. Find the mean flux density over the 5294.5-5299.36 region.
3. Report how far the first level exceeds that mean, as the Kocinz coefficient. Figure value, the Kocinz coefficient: -1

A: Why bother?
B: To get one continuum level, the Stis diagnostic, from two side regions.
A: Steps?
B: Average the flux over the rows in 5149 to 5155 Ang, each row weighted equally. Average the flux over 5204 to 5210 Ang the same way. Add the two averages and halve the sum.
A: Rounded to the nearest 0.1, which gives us 22.3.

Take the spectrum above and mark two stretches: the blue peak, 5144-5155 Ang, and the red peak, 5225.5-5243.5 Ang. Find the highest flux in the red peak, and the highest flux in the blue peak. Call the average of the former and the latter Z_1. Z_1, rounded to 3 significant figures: 25.6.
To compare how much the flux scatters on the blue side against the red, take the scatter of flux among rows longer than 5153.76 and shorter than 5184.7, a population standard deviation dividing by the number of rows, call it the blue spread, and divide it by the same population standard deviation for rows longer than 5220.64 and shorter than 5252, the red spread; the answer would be 2.1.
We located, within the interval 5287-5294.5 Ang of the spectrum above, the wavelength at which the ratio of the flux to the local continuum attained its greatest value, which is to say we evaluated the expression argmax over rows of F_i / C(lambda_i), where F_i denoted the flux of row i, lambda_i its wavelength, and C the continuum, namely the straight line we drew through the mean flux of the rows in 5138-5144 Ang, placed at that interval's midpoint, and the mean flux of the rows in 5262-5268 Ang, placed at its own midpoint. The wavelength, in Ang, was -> 5292.66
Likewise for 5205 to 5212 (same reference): 5208.03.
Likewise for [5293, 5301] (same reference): 5295.09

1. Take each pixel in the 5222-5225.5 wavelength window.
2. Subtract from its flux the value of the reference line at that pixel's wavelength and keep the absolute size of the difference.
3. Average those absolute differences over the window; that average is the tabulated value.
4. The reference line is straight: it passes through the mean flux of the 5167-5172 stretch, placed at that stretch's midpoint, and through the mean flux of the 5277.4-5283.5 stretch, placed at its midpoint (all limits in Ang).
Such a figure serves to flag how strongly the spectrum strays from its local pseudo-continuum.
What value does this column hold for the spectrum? 1.2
